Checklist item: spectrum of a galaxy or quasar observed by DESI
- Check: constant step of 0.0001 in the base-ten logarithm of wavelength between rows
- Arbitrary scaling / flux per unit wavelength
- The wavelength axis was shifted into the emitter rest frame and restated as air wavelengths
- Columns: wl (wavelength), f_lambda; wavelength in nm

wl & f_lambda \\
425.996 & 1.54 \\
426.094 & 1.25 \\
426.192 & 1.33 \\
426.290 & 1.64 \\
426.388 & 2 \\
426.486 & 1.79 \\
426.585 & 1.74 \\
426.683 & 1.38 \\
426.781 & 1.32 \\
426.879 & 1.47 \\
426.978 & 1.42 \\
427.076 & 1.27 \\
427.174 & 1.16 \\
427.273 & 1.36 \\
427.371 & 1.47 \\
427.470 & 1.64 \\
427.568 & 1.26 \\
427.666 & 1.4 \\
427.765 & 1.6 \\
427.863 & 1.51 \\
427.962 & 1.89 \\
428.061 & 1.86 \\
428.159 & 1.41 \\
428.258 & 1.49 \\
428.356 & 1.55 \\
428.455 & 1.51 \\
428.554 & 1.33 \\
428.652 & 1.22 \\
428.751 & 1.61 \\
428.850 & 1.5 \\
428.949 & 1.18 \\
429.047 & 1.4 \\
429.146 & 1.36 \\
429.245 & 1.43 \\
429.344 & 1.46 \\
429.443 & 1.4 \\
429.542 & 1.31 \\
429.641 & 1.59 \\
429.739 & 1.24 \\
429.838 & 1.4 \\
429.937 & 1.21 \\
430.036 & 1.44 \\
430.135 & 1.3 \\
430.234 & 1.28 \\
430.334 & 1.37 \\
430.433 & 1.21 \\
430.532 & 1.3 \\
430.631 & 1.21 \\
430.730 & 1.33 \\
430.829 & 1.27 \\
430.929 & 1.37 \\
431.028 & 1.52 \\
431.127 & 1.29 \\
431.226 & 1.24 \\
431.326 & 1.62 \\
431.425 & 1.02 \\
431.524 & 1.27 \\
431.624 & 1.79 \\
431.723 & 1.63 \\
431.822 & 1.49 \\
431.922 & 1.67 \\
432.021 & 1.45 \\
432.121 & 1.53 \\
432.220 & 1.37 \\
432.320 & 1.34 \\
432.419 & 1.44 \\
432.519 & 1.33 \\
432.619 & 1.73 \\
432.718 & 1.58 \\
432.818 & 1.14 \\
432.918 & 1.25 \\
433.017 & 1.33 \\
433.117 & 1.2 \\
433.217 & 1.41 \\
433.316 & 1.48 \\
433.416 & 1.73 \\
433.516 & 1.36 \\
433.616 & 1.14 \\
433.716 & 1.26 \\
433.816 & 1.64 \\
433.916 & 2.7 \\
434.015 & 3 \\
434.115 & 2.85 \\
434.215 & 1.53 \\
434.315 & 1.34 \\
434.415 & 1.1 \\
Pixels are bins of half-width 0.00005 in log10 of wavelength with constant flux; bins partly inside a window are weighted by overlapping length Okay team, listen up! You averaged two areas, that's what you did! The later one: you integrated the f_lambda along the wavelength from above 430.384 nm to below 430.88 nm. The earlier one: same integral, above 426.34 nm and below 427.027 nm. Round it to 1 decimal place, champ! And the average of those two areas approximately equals 0.9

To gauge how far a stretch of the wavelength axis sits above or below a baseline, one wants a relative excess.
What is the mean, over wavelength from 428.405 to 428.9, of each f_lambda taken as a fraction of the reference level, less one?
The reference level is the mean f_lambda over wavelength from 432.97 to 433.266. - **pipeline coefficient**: 0.09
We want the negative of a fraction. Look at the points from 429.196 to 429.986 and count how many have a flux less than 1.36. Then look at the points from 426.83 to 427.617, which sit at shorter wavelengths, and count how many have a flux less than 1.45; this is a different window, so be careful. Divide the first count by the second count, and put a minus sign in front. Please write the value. -0.6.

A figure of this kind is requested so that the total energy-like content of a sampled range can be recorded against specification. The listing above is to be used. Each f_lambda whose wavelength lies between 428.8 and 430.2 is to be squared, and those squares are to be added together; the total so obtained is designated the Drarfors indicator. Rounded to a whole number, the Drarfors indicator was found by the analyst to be 27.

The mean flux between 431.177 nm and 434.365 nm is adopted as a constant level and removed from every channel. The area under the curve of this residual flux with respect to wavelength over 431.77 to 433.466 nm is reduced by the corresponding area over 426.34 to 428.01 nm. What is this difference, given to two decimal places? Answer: -0.12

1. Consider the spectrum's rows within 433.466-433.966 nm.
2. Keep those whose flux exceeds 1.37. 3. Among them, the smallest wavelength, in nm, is 433.816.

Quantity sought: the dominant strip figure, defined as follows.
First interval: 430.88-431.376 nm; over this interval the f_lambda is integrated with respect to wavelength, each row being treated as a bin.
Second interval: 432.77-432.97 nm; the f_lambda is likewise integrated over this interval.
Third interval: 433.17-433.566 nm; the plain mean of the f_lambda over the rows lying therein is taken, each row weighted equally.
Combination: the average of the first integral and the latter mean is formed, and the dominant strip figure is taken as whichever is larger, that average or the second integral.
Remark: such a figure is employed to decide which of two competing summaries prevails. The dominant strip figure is 1.10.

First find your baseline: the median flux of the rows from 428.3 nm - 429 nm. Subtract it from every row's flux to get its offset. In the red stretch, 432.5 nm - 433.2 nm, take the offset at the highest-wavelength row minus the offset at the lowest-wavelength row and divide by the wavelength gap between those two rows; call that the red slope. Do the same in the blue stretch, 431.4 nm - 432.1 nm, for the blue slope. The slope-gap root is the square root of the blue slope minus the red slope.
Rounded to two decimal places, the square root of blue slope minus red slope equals 0.97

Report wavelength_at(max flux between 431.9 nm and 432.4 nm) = 431.922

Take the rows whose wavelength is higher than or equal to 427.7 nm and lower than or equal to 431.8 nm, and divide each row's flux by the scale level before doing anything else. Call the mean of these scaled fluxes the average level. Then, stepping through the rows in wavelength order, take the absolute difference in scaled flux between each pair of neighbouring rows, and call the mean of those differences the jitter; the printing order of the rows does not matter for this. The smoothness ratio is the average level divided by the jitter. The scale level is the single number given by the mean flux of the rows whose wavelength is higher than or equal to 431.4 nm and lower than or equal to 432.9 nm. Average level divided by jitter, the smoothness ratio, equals 7.9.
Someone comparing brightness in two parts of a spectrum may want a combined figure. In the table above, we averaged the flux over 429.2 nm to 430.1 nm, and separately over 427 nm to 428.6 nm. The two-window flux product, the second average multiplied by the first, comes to 2.05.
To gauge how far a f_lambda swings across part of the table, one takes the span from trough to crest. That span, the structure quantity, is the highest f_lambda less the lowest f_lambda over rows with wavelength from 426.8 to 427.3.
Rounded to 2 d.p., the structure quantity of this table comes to 0.31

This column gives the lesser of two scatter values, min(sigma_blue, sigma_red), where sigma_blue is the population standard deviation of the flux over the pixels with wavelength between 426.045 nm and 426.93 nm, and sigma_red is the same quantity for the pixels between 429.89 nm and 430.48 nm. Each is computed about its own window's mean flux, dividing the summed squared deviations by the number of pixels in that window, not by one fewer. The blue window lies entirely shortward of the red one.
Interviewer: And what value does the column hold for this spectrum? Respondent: 0.083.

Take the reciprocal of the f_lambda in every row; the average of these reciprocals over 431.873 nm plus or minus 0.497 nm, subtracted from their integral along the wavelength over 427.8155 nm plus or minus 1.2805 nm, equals 1.1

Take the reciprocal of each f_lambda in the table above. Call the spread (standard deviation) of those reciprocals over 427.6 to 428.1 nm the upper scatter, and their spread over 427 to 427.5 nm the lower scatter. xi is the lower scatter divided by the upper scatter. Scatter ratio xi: 1.21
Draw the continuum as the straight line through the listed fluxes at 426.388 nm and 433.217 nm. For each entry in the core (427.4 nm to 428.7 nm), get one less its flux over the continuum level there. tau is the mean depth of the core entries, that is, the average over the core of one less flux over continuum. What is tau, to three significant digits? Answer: 0.185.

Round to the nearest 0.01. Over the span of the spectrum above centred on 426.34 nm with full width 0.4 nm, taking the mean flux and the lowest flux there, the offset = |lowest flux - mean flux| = 0.36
